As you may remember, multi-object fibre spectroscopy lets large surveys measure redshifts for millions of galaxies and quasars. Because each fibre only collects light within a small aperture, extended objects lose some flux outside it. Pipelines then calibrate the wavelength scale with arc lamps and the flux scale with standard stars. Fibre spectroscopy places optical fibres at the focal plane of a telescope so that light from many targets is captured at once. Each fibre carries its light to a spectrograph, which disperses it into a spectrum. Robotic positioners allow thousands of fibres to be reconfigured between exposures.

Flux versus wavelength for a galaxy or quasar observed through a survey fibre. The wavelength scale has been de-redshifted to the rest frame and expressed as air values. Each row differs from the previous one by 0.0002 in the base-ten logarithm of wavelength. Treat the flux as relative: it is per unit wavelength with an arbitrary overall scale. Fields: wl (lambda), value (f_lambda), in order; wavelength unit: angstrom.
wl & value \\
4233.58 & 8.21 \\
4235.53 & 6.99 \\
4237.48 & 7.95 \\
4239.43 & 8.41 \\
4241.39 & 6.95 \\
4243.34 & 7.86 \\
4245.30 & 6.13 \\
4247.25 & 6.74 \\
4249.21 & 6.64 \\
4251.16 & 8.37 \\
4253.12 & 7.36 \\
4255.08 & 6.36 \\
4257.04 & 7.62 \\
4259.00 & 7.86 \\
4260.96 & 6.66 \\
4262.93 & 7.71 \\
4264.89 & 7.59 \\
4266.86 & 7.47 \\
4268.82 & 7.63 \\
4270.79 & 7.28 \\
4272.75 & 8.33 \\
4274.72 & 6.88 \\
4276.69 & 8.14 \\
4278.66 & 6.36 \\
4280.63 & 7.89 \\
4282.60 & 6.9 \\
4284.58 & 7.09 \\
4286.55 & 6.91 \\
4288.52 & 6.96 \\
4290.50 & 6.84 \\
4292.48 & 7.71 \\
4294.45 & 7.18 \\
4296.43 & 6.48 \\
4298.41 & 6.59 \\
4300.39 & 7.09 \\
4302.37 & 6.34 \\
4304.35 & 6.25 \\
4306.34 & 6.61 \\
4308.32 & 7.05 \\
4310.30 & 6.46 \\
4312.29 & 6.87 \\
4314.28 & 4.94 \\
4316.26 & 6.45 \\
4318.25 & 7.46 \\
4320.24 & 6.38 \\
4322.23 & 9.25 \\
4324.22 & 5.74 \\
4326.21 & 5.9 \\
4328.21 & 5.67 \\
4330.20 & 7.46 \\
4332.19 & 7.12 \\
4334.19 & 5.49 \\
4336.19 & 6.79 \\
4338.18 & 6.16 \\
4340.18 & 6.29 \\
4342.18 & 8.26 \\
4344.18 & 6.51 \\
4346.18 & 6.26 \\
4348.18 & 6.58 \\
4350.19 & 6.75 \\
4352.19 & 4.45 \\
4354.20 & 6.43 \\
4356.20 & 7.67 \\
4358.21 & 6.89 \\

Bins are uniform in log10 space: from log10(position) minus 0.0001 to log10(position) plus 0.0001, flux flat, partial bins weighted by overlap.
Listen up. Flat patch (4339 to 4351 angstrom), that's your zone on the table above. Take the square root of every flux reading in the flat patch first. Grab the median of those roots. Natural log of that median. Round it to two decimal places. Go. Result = 0.94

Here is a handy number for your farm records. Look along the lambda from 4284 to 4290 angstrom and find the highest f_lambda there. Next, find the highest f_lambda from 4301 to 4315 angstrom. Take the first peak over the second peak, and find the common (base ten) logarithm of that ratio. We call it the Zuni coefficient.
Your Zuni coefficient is 0.00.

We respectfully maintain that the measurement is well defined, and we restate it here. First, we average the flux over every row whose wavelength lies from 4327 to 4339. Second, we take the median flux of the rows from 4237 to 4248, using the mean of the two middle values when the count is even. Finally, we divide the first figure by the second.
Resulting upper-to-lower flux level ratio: 0.87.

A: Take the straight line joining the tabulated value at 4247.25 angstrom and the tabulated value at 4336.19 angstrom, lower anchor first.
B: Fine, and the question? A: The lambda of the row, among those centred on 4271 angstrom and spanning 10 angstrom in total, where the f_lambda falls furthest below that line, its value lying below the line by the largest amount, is 4274.72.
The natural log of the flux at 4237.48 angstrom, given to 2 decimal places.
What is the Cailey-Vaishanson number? 2.07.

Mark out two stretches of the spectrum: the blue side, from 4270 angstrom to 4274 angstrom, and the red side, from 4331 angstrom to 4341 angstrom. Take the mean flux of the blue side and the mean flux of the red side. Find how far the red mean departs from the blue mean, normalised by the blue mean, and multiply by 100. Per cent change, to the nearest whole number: -18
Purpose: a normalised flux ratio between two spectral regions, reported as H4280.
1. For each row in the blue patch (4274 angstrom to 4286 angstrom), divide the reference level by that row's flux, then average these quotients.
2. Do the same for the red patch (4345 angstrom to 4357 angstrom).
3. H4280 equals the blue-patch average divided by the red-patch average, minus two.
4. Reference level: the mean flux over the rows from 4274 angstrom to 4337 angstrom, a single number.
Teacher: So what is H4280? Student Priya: -1.14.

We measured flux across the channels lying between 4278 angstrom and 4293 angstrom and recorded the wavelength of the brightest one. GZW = 4280.63 angstrom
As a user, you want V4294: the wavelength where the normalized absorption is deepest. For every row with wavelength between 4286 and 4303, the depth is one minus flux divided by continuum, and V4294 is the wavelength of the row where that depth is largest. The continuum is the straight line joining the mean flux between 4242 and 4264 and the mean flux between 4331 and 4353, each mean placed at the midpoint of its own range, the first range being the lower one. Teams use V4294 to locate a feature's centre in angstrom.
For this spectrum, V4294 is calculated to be 4302.37 angstrom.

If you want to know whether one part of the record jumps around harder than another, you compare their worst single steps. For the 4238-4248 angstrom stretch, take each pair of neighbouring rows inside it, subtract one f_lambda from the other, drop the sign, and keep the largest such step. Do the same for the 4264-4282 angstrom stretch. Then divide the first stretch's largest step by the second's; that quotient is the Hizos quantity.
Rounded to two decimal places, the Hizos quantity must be 0.97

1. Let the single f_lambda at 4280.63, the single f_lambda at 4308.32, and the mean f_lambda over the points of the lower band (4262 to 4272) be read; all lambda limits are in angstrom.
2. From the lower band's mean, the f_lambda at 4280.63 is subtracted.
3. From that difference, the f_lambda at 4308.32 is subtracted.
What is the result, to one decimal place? -7.4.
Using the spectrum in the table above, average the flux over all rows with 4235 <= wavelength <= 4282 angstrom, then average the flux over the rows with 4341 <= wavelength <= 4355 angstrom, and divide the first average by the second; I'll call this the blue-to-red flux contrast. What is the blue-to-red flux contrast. 1.14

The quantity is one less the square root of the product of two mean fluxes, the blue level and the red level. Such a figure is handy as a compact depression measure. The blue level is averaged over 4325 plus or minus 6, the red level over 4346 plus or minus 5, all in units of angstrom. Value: -5.80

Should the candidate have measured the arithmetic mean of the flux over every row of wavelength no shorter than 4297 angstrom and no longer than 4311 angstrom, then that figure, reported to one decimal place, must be 6.6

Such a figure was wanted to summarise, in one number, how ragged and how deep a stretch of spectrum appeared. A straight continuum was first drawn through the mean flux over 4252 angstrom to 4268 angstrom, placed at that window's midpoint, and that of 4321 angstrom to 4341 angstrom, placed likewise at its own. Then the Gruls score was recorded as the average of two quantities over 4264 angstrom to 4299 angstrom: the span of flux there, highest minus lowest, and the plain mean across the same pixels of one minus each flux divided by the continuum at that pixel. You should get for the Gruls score 1.0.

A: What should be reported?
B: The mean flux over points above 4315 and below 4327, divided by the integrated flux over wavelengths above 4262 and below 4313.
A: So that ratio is 0.019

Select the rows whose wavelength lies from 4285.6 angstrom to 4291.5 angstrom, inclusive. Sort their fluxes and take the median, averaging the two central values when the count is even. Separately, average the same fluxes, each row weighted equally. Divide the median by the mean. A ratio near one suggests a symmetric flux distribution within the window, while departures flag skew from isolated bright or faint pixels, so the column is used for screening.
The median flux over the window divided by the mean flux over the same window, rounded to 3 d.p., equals 1.001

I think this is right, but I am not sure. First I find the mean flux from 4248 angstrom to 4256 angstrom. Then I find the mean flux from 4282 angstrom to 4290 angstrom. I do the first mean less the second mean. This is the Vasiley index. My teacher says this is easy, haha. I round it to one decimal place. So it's 0.2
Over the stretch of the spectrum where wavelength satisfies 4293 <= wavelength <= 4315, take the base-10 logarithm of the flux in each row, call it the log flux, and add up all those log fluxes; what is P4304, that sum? 8.9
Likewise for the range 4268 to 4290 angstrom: 9.5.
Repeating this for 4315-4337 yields 9.0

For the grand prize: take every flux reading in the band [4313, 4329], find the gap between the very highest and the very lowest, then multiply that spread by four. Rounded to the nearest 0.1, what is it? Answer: 17.2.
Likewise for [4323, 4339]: 7.9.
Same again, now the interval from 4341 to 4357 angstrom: 15.2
